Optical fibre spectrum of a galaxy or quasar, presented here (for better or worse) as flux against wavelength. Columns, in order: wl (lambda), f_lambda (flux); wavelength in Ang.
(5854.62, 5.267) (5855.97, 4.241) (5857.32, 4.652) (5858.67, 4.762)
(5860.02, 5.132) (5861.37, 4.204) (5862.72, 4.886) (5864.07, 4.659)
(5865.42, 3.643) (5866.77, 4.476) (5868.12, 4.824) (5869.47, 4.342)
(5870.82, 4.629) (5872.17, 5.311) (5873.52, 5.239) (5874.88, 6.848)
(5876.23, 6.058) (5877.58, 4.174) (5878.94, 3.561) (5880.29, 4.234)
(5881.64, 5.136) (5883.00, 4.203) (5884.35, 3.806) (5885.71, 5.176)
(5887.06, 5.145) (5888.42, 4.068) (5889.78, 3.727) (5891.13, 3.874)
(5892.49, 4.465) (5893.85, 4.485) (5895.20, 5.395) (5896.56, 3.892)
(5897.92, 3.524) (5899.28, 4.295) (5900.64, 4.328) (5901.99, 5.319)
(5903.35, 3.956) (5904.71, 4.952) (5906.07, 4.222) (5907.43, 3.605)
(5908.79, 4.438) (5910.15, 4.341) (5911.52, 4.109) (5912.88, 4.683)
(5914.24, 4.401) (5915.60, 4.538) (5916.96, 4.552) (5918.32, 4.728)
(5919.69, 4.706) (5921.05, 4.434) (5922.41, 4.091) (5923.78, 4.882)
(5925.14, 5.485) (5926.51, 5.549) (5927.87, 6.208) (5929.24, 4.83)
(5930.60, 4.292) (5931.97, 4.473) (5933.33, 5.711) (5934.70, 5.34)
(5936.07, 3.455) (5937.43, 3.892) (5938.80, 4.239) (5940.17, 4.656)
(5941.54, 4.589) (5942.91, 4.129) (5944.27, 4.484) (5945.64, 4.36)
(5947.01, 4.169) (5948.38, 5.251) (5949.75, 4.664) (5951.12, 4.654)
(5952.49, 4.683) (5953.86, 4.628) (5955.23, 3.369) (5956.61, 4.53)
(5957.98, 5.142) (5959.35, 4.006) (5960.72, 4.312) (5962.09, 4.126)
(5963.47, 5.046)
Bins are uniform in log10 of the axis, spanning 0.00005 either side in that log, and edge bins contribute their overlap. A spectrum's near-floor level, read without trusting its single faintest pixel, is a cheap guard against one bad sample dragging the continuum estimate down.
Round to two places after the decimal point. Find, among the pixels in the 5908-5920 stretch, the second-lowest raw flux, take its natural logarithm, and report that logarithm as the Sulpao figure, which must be 1.47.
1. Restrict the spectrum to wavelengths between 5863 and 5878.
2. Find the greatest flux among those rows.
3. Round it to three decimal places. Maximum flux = 6.848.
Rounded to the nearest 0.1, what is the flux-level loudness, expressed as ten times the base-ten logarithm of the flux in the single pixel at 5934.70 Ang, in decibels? 7.3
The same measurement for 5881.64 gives 7.1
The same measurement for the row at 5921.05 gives 6.5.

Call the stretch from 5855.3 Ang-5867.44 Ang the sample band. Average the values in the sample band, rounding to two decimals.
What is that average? 4.52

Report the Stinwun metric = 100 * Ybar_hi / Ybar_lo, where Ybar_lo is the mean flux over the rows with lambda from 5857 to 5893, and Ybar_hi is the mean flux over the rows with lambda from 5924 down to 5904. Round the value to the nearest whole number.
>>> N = 96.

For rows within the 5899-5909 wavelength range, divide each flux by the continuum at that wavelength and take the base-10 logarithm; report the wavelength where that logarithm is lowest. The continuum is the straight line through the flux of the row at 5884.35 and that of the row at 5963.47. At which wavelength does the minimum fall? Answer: 5907.43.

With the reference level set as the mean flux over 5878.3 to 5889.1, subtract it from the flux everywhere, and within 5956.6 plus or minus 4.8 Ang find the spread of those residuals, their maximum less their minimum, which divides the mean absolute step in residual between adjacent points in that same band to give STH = 0.43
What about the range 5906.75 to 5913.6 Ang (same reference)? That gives 0.40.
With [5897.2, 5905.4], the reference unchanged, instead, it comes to 0.46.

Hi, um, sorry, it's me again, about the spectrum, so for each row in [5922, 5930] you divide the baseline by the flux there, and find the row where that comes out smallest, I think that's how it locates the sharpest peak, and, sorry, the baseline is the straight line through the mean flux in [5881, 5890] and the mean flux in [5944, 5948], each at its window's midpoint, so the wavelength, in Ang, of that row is 5927.87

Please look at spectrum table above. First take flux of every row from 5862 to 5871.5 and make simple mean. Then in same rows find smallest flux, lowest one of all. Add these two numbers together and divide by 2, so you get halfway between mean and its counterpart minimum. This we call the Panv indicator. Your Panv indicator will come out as 4.07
